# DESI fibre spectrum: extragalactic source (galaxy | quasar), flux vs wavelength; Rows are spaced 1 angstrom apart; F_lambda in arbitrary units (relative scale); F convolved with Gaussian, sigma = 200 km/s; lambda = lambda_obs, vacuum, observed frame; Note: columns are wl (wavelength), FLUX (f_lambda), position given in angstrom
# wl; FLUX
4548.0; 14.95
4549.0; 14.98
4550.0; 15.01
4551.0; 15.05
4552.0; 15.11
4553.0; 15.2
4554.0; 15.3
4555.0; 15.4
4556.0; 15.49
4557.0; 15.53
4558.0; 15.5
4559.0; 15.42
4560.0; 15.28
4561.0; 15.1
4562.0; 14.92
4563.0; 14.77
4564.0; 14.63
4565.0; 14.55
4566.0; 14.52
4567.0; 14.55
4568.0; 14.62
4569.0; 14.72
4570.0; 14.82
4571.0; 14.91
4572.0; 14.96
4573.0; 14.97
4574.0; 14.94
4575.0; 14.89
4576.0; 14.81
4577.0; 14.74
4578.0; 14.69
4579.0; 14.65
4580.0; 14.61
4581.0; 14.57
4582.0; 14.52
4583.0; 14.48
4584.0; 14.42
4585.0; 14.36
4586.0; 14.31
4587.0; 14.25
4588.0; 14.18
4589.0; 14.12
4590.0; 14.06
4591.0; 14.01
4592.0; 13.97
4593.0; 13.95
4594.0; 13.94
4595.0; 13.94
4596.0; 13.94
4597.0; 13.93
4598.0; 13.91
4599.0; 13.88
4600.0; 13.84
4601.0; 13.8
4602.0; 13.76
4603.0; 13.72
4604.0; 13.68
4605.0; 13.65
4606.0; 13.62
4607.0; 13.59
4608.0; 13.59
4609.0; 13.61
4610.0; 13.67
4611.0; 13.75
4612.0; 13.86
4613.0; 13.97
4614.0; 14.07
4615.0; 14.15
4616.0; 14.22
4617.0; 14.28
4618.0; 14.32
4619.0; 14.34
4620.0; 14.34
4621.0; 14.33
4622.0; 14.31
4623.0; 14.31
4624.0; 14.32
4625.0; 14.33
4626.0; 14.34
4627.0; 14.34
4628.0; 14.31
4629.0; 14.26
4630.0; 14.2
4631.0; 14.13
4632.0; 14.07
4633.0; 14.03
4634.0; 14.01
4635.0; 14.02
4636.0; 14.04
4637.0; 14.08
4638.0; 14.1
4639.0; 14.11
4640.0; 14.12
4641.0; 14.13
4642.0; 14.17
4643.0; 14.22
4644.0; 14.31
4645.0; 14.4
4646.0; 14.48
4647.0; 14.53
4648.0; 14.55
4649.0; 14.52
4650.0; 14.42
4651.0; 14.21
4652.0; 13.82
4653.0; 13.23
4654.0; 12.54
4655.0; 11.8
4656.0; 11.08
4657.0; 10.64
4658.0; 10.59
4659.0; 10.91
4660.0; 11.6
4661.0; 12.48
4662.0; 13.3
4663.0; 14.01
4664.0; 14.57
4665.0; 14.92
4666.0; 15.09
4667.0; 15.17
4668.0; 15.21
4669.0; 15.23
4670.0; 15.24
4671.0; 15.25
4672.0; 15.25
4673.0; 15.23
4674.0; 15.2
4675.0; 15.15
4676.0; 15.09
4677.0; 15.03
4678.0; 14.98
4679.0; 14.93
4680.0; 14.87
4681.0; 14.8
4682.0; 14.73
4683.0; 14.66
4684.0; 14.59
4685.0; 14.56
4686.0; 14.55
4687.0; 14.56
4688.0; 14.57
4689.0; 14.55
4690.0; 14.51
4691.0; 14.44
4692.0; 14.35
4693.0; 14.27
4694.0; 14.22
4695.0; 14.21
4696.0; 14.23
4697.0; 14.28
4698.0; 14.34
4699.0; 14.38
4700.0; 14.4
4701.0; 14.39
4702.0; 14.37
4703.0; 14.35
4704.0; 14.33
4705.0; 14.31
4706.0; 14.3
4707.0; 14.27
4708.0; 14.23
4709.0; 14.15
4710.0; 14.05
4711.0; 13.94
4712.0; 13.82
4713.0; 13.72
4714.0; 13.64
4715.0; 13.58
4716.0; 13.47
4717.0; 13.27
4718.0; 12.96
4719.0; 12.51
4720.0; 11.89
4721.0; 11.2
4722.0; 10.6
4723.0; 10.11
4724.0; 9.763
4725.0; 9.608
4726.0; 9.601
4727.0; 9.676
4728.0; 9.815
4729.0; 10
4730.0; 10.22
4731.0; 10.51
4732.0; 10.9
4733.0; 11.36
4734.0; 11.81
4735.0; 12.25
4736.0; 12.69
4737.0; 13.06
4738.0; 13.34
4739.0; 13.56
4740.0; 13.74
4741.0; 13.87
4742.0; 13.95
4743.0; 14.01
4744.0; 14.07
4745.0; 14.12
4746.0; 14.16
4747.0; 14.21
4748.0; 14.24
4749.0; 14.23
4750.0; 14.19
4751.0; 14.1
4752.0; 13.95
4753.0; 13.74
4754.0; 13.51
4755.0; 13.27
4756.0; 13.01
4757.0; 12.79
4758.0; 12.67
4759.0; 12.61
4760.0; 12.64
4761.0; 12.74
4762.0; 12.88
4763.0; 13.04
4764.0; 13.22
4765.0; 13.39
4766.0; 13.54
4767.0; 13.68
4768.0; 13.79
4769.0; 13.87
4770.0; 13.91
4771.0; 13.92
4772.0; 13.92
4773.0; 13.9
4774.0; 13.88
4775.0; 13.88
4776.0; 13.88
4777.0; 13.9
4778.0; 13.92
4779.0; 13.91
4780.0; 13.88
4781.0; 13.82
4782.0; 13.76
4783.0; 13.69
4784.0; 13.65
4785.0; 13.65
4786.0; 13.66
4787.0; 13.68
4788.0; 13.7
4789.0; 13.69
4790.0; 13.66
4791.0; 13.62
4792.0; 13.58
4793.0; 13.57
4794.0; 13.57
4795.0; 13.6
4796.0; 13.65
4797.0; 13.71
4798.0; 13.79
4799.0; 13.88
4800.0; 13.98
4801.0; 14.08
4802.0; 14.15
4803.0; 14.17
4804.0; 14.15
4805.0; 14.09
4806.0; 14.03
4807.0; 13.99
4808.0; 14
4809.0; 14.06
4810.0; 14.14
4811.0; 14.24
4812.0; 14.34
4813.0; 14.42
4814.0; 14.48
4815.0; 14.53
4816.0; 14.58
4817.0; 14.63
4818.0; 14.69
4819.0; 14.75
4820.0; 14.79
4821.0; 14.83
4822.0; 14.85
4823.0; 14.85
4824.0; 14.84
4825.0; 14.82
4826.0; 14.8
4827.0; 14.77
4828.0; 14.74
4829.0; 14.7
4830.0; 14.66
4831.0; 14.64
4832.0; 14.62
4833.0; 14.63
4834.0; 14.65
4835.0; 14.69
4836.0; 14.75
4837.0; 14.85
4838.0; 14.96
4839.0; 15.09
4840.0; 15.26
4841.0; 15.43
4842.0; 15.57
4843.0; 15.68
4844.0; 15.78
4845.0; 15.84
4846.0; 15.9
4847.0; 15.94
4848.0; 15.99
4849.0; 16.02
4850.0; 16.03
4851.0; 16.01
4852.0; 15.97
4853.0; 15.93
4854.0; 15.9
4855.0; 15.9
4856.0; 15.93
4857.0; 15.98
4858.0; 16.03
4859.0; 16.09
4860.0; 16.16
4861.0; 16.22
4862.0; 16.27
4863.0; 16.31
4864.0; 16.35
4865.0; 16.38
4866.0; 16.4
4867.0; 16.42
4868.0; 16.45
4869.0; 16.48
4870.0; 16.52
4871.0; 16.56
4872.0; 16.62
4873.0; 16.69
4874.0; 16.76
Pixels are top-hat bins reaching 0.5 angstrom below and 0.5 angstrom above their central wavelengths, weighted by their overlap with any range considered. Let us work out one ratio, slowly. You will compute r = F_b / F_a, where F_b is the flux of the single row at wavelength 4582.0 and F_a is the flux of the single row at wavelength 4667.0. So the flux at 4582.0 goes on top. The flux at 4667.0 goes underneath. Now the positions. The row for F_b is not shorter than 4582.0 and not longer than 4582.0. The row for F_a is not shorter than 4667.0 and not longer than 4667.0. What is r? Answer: 0.96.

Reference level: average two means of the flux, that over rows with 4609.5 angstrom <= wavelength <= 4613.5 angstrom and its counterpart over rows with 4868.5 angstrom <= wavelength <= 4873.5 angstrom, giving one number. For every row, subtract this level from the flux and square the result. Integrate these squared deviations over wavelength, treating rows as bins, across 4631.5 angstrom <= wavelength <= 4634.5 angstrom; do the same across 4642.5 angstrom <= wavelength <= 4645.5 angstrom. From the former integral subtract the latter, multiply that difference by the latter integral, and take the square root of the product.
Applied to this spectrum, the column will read 2.0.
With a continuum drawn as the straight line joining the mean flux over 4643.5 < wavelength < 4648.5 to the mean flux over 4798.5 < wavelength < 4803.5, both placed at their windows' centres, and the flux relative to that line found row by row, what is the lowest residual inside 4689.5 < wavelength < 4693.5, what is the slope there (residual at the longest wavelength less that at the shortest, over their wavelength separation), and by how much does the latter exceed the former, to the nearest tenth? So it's 0.0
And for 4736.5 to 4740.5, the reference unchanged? 1.4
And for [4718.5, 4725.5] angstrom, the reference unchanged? 4.2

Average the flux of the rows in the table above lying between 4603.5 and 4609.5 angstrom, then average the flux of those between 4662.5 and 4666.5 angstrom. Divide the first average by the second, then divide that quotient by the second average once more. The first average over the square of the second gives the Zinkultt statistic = 0.063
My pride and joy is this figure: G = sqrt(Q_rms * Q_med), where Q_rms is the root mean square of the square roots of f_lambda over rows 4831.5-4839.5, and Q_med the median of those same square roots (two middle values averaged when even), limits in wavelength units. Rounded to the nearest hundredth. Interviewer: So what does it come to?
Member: 3.84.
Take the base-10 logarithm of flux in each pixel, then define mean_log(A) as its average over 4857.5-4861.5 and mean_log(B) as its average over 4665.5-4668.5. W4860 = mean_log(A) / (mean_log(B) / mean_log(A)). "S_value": 1.24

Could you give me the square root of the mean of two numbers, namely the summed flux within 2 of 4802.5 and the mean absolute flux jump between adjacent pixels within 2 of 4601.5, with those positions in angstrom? 5.32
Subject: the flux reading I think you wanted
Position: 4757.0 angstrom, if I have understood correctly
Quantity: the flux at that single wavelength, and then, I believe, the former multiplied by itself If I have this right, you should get 164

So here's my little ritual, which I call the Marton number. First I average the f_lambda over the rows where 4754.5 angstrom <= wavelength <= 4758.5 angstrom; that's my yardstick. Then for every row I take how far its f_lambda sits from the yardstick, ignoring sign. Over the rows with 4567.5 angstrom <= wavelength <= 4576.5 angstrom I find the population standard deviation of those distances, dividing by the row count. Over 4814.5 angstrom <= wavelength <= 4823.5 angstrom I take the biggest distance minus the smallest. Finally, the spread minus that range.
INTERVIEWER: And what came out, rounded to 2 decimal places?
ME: -0.21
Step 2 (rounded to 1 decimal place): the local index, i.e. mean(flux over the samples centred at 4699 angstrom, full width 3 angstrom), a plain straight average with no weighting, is 14.4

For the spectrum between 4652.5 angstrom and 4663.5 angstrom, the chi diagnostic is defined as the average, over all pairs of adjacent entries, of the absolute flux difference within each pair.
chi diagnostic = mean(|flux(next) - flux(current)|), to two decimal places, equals 0.61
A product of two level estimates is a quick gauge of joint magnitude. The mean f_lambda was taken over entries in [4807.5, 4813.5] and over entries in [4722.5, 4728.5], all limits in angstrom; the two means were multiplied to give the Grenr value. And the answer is 139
